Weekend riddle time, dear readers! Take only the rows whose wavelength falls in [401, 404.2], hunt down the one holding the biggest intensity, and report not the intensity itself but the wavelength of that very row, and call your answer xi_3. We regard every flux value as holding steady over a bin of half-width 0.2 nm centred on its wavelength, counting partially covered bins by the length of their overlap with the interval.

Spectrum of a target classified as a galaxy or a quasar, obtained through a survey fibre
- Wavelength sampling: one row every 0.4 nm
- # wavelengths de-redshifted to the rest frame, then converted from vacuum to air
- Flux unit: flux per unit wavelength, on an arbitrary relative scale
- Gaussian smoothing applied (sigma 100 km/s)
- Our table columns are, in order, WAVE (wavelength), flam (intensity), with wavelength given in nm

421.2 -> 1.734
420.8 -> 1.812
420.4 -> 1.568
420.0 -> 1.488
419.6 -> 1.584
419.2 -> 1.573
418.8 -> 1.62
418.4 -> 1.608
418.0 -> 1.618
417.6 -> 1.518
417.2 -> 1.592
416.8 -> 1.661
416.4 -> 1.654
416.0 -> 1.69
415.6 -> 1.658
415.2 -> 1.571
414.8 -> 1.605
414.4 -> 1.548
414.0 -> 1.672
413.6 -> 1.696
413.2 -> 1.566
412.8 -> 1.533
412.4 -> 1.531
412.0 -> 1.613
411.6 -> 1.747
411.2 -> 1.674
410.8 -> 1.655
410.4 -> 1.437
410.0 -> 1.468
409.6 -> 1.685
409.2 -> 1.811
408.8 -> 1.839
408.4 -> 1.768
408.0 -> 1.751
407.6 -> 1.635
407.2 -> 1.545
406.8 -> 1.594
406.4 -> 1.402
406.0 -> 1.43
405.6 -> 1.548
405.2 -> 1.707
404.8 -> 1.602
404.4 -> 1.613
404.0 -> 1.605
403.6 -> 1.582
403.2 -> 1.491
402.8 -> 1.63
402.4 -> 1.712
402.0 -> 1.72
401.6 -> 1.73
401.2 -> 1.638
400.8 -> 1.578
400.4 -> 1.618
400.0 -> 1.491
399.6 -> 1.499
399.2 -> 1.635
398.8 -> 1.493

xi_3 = 401.6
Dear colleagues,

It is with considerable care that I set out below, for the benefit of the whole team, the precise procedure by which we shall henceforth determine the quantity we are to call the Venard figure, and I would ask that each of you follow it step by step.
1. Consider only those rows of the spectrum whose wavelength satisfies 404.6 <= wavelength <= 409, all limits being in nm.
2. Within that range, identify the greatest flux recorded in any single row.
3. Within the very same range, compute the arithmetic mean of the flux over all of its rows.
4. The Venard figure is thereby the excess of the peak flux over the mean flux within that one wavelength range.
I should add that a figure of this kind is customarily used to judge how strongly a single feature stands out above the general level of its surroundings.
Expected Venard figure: 0.22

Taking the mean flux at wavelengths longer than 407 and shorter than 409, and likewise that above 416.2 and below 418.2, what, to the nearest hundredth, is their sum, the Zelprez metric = 3.32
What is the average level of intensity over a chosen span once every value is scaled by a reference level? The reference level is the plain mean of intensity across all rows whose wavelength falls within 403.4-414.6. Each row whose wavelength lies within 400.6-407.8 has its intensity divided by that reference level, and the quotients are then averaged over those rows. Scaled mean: 0.99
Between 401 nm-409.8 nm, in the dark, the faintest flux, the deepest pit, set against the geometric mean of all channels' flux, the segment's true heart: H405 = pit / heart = 0.858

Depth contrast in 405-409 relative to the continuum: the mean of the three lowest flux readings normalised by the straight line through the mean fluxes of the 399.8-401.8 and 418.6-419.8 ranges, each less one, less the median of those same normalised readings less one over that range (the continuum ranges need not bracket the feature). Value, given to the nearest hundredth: -0.10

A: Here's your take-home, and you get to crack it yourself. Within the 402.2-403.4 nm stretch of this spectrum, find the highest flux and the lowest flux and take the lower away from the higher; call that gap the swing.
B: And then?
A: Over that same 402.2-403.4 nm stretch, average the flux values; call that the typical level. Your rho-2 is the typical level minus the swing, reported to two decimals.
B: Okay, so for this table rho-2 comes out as 1.39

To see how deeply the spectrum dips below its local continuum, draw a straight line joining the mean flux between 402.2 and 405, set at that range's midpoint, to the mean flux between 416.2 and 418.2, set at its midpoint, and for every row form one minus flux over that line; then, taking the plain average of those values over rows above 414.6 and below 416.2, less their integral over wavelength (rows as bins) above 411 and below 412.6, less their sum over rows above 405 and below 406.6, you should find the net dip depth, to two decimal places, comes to -0.19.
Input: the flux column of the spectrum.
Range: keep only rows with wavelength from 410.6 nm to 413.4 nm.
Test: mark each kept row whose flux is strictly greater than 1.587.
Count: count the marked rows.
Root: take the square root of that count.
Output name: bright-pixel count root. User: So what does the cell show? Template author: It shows 2.00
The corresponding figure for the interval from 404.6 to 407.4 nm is 1.73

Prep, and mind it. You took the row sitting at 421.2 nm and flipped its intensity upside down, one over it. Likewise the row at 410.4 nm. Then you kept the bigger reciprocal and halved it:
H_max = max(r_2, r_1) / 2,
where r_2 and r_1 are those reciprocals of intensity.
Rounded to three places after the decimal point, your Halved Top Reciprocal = 0.348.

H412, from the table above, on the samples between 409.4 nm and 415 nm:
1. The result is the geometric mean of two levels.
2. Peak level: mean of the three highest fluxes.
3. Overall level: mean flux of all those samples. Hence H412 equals 1.65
